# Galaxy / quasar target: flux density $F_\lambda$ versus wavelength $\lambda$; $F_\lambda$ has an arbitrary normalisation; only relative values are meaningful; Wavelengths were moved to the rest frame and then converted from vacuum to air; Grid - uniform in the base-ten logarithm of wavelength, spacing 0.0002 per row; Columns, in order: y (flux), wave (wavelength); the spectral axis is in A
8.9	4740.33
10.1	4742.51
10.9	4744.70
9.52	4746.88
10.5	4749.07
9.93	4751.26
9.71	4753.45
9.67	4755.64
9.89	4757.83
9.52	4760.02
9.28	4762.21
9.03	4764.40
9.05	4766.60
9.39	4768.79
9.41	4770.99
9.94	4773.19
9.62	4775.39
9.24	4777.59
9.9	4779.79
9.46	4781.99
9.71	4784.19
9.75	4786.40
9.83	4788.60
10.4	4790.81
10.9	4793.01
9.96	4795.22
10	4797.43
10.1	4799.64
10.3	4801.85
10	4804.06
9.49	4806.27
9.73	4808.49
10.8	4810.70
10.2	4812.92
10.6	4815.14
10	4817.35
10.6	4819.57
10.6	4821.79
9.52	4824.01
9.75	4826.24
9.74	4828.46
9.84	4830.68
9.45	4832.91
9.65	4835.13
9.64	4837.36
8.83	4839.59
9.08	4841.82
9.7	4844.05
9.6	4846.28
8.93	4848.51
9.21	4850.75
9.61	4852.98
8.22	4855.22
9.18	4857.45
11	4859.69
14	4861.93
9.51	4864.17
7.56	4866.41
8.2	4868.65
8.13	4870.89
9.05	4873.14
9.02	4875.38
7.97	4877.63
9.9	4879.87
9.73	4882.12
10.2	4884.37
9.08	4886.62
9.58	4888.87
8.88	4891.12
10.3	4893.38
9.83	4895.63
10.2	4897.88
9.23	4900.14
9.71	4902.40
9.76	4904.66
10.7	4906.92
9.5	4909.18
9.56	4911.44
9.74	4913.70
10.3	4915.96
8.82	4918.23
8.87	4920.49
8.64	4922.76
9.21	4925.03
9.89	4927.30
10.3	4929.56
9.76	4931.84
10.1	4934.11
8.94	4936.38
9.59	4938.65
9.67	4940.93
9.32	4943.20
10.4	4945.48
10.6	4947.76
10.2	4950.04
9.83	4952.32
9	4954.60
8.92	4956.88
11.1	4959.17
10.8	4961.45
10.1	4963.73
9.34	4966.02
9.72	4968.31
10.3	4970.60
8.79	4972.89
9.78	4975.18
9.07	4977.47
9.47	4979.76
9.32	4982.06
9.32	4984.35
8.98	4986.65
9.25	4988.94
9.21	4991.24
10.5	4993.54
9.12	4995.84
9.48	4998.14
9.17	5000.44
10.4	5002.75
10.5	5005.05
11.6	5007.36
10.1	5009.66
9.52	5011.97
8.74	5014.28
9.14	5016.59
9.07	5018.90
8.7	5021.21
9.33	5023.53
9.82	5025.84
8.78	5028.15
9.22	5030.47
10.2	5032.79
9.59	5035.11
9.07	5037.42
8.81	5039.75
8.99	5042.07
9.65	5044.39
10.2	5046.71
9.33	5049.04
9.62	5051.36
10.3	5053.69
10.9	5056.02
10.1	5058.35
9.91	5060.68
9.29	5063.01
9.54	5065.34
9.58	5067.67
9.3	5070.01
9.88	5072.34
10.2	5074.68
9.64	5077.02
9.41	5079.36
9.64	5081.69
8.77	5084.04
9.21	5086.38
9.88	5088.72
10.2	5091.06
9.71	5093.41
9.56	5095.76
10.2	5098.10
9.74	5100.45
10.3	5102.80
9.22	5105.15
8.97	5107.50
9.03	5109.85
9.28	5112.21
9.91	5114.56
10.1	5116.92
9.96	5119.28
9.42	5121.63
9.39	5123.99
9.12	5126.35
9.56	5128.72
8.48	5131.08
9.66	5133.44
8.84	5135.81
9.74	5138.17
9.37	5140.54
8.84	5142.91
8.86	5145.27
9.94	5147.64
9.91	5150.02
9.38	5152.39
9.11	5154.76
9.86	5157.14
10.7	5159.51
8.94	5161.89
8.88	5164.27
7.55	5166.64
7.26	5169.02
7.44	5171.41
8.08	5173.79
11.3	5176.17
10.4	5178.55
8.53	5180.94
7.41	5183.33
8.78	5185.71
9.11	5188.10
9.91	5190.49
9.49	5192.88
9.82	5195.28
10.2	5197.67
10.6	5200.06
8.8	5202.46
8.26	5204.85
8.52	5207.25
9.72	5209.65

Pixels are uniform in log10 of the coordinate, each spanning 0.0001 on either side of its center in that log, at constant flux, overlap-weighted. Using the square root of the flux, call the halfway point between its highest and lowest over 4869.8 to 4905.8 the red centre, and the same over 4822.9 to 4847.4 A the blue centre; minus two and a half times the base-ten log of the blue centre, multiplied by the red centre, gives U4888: -3.66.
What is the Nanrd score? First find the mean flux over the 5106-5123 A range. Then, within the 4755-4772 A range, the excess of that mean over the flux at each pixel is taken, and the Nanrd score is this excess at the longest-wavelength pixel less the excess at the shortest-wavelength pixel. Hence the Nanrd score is 0.3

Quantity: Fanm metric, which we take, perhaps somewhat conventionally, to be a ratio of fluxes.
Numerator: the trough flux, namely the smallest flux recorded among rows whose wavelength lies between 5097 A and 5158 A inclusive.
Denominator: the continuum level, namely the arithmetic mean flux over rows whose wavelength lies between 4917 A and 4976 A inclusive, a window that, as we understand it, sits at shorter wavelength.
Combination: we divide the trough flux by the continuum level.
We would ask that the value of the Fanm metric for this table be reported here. 0.87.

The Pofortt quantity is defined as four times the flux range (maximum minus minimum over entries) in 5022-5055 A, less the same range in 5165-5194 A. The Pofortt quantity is 2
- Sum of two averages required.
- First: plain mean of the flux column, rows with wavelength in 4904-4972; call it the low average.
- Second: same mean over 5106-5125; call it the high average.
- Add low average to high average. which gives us 19.3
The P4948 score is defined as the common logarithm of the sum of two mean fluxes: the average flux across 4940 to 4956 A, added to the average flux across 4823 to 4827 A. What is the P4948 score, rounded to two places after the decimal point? 1.29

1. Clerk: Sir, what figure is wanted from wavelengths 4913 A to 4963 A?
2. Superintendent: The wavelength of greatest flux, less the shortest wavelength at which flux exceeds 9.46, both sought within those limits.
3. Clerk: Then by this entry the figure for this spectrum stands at 45.5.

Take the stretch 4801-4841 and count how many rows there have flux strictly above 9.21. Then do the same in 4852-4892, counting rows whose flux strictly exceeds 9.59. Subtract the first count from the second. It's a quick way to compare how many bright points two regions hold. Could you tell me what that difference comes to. -11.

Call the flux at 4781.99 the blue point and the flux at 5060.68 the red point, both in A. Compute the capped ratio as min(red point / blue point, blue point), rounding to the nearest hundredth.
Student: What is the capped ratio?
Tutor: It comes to 1.05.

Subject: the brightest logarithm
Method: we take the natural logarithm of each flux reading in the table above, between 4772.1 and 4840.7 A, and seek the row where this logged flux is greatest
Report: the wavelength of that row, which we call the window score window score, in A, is 4793.01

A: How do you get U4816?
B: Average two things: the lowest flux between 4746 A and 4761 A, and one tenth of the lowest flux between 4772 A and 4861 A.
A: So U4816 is 5.17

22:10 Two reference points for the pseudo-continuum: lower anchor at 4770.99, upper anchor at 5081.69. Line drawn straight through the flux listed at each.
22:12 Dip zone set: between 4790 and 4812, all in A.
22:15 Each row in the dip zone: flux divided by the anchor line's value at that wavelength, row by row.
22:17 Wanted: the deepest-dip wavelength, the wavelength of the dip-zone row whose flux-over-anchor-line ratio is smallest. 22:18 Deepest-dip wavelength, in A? 4806.27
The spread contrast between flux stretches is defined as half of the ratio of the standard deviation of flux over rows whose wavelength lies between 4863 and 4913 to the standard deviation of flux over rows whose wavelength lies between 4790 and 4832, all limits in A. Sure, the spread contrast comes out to 1.0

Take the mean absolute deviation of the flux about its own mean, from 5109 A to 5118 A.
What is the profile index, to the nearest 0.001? 0.425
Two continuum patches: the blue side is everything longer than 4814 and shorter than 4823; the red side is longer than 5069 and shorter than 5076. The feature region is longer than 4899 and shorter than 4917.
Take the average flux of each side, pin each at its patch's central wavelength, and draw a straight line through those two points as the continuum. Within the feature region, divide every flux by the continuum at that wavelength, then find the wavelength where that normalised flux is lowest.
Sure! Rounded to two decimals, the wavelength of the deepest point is 4900.14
